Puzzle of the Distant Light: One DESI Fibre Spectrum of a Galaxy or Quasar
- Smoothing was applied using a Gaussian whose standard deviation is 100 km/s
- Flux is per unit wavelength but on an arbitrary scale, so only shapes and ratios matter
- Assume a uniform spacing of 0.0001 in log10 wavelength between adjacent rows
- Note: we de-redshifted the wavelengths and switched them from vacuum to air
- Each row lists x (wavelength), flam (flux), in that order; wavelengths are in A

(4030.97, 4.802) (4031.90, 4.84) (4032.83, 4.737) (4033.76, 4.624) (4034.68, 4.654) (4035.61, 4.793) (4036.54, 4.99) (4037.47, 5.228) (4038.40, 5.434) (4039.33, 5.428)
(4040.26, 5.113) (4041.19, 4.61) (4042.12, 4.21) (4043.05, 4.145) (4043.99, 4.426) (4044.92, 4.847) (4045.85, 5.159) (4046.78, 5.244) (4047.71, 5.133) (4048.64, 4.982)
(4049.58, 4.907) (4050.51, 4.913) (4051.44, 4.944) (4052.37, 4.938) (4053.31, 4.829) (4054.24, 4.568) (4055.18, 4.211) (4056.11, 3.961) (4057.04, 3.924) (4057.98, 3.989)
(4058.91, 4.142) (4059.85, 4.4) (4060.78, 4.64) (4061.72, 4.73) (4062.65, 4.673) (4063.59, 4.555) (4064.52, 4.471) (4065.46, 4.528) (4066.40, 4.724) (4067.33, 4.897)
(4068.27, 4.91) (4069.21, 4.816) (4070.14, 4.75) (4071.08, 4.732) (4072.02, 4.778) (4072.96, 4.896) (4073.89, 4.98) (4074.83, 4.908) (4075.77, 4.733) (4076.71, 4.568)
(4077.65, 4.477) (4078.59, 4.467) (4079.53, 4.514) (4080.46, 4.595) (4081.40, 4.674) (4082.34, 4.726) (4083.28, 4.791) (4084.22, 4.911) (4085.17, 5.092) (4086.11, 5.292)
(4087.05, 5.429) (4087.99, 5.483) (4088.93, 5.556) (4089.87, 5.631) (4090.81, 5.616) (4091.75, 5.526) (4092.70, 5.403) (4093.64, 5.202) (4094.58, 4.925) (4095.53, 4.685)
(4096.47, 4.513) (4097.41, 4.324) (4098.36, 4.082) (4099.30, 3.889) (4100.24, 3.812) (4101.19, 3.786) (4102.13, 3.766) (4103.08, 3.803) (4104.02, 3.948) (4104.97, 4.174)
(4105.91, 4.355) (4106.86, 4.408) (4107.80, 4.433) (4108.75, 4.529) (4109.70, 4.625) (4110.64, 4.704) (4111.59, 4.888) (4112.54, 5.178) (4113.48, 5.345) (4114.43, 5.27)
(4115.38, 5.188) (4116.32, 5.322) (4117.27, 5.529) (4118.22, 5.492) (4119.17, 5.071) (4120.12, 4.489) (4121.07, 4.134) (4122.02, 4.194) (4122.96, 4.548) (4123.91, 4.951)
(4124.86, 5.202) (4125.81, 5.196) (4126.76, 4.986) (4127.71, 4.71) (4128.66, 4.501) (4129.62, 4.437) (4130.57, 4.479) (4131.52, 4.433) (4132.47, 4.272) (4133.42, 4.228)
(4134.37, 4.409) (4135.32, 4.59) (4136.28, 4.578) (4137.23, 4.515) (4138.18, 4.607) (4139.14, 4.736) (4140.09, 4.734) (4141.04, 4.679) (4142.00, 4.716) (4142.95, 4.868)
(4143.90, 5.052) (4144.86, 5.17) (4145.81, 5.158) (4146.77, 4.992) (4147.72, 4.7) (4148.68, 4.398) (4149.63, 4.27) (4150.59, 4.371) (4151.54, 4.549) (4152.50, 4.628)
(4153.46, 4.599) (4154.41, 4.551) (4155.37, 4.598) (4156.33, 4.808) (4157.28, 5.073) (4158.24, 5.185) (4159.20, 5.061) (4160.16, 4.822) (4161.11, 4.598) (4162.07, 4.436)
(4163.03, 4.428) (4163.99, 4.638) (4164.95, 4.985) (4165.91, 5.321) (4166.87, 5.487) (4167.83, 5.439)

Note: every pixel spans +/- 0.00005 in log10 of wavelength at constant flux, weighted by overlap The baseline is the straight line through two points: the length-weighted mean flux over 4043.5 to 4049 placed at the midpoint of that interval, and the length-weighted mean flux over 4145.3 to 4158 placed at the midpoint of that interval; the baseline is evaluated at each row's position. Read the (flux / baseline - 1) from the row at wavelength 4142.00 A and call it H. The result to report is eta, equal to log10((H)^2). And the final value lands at -5.4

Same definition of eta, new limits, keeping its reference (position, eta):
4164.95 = -2.3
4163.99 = -5.3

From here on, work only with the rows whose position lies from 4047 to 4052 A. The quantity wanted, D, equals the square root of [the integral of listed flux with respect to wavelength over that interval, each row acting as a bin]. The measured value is 5.0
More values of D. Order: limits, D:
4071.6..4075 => 4.1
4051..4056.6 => 5.1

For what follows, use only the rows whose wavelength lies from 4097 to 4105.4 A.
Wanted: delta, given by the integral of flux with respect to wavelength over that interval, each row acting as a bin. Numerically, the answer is 33.2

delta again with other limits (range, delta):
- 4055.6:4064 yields 36.4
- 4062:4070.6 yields 40.5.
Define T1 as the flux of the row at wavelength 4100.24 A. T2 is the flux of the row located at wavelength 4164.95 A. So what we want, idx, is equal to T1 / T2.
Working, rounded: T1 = 3.812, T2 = 4.985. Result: 0.76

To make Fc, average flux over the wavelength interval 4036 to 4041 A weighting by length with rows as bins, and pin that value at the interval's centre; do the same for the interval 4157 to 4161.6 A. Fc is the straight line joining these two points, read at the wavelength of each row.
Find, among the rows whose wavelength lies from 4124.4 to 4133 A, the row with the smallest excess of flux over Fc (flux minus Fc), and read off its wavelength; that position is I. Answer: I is 4132.47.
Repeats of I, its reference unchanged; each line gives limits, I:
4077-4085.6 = 4078.59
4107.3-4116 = 4107.80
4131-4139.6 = 4133.42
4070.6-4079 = 4078.59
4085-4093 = 4085.17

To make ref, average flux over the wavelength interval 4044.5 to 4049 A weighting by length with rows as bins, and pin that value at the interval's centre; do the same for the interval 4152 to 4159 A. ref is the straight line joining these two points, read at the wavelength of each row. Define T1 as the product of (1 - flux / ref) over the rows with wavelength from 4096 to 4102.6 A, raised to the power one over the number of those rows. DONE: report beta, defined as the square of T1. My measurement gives 0.0308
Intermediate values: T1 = 0.176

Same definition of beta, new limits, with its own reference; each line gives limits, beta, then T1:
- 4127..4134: 0.0063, 0.079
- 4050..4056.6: 0.0039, 0.062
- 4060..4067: 0.0067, 0.082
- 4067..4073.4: 0.0013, 0.036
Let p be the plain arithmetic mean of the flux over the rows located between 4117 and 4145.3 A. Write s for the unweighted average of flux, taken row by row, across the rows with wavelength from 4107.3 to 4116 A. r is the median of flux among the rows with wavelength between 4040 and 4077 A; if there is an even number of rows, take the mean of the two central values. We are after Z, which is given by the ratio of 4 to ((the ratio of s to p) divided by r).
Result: 18.2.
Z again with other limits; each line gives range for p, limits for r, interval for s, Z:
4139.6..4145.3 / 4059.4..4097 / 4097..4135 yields 20.3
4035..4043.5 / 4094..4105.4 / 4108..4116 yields 15.8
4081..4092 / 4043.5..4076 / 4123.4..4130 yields 20.5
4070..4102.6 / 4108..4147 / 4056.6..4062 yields 21.0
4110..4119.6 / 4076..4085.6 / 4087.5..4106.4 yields 20.8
